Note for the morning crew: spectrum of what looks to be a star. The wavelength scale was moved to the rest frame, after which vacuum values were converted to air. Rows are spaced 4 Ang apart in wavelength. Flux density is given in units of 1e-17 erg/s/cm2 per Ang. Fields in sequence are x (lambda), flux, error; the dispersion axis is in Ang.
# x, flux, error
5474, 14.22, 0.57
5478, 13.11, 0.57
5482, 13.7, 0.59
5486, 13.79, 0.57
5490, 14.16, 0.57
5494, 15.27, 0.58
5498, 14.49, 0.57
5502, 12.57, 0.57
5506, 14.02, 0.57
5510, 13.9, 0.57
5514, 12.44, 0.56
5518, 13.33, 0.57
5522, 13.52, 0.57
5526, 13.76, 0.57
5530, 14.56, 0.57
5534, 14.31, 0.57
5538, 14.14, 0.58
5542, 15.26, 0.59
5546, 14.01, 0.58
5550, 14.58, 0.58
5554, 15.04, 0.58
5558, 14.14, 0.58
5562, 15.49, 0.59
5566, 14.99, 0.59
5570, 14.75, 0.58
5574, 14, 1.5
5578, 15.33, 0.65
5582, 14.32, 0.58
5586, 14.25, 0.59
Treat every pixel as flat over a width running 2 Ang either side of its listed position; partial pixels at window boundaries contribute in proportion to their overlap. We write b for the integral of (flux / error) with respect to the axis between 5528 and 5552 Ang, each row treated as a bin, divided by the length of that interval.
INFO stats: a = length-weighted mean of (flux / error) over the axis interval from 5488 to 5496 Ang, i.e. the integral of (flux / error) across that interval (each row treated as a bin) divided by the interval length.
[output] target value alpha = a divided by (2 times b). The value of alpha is 0.511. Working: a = 25.6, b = 25.0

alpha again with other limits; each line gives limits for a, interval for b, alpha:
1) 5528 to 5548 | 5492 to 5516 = 0.517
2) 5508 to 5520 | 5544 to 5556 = 0.465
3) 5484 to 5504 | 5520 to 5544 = 0.495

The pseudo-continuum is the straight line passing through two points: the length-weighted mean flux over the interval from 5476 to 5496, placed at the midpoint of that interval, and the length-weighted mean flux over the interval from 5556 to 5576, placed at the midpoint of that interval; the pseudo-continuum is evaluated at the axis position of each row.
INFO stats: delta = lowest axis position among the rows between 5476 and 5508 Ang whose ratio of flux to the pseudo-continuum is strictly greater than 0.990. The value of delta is 5490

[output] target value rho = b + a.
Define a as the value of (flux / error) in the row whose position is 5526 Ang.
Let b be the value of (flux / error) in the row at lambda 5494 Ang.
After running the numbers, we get 50.5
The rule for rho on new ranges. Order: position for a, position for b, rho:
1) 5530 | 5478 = 48.5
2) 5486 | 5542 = 50.1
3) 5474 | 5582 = 49.6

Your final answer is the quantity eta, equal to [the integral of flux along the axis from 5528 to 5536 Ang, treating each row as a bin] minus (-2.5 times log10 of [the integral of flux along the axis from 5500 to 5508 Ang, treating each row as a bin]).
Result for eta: 121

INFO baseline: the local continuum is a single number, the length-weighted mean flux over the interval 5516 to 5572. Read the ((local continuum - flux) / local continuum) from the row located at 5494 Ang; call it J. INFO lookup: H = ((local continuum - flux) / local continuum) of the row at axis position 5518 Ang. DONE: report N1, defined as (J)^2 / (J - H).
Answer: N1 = -0.03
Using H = 0.08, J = -0.059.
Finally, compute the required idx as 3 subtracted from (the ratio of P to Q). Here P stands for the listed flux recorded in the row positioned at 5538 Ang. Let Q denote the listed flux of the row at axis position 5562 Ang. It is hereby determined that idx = -2.09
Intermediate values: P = 14.14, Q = 15.49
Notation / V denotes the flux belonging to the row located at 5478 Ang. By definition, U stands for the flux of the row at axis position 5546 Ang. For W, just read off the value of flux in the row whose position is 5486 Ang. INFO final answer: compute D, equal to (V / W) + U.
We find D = 15.0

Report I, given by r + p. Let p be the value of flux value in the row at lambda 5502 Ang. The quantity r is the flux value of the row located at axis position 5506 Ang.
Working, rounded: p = 12.57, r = 14.02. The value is 26.6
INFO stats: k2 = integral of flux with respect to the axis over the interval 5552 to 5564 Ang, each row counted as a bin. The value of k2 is 179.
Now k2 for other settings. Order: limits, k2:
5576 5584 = 119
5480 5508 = 392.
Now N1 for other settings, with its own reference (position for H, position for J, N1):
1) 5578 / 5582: 0.00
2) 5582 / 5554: -0.04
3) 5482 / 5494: -0.03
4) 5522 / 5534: 0.00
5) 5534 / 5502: 0.14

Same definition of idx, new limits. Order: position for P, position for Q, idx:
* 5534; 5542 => -2.06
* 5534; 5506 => -1.98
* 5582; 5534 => -2.00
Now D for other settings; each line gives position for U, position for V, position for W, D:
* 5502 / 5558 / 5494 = 13.5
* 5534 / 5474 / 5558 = 15.3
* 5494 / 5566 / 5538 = 16.3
